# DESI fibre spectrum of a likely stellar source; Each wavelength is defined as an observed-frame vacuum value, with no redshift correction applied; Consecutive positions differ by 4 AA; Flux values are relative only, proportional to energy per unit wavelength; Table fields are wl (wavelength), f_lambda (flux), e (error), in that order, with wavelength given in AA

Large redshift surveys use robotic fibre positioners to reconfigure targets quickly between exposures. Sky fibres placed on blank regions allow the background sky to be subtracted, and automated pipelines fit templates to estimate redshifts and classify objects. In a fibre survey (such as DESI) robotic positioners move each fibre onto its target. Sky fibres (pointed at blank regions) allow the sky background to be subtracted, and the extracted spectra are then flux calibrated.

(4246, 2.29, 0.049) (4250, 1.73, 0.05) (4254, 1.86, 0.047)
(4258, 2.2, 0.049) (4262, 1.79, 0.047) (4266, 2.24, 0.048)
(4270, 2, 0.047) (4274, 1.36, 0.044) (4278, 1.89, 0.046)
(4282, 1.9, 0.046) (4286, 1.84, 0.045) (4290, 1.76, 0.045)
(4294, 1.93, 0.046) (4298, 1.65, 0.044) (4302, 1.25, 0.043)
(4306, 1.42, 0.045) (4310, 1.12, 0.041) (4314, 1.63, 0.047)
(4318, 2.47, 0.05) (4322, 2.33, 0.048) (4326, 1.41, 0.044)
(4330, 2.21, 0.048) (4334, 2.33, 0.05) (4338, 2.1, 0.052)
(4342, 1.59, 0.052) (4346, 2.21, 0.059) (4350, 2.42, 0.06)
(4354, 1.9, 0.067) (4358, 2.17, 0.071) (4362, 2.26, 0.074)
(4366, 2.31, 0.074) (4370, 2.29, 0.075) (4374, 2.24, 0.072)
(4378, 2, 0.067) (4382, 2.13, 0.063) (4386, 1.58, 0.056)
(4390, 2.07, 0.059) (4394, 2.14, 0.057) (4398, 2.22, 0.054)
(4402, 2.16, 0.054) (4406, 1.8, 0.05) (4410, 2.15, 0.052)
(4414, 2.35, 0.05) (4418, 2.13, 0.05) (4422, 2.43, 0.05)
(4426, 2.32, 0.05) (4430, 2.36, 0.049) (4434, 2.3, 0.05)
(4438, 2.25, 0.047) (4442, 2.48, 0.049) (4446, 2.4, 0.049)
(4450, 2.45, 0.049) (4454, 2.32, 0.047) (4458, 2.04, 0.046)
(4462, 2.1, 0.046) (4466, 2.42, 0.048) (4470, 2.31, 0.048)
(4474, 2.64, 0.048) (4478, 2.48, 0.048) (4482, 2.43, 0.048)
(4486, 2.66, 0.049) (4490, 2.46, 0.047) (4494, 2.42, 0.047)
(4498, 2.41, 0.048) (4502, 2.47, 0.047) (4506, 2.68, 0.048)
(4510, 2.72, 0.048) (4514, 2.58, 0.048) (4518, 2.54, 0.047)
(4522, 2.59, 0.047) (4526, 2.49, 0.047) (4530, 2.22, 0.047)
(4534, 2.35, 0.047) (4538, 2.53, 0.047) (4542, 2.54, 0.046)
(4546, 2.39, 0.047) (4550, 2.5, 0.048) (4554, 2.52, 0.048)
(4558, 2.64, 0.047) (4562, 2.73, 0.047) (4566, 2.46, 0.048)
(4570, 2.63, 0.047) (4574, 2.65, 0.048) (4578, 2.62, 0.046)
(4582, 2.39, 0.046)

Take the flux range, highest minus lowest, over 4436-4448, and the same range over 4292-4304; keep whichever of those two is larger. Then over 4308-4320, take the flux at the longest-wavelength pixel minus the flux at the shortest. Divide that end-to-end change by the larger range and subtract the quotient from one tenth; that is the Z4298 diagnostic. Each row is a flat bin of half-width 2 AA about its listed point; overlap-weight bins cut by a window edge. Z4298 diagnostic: -1.9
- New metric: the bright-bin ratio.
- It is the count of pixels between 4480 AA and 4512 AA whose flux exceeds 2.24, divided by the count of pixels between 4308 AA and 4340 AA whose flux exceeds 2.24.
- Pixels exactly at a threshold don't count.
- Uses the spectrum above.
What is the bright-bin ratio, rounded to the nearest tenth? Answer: 2.7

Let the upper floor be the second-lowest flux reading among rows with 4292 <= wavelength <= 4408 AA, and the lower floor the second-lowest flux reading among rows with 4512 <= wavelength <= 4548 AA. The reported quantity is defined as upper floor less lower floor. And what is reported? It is -1.1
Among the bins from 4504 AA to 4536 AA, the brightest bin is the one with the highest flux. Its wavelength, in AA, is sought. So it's 4510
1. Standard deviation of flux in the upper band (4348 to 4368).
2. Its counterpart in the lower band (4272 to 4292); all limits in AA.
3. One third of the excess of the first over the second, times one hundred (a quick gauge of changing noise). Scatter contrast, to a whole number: -1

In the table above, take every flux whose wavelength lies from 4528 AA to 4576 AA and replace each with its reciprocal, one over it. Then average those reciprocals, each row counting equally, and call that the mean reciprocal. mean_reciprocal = 0.399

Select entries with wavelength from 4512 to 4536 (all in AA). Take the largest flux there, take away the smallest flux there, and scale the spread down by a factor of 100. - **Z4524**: 0.0037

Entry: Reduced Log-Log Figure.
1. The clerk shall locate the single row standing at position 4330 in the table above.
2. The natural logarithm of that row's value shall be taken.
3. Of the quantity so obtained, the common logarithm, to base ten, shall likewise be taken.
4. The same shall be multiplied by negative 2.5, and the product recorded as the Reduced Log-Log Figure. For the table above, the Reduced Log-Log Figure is 0.25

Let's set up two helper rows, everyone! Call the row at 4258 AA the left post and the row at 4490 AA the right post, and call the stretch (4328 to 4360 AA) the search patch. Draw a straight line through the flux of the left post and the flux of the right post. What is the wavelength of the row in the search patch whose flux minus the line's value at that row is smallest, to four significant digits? 4342 AA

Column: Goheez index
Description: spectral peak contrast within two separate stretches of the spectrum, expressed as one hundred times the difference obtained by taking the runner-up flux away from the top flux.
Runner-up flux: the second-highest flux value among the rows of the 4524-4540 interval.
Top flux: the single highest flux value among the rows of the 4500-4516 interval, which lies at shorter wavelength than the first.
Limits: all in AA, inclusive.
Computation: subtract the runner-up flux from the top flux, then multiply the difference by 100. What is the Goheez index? 23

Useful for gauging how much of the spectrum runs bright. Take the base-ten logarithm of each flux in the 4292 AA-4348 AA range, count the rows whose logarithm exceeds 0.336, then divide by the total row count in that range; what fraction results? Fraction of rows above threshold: 0.36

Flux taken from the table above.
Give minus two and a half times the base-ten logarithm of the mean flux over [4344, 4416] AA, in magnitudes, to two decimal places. -0.82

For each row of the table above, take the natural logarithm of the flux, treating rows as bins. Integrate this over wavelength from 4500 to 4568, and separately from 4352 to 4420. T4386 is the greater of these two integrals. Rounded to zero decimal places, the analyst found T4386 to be 63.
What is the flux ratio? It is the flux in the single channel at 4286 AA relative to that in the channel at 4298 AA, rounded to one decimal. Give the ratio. 1.1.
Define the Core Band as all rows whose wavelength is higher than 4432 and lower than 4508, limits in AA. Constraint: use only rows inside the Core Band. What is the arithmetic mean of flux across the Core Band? 2.4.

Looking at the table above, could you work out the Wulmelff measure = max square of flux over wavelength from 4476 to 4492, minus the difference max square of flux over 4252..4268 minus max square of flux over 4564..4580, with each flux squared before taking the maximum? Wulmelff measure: 9.1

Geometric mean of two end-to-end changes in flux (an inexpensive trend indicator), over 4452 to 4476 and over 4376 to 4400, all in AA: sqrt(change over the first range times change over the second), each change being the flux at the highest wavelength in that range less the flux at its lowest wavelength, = 0.27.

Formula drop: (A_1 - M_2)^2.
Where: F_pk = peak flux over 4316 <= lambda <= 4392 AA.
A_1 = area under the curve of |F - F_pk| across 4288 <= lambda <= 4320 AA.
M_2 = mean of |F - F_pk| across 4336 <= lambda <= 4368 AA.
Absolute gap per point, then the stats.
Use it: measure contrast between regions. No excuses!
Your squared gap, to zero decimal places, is 664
